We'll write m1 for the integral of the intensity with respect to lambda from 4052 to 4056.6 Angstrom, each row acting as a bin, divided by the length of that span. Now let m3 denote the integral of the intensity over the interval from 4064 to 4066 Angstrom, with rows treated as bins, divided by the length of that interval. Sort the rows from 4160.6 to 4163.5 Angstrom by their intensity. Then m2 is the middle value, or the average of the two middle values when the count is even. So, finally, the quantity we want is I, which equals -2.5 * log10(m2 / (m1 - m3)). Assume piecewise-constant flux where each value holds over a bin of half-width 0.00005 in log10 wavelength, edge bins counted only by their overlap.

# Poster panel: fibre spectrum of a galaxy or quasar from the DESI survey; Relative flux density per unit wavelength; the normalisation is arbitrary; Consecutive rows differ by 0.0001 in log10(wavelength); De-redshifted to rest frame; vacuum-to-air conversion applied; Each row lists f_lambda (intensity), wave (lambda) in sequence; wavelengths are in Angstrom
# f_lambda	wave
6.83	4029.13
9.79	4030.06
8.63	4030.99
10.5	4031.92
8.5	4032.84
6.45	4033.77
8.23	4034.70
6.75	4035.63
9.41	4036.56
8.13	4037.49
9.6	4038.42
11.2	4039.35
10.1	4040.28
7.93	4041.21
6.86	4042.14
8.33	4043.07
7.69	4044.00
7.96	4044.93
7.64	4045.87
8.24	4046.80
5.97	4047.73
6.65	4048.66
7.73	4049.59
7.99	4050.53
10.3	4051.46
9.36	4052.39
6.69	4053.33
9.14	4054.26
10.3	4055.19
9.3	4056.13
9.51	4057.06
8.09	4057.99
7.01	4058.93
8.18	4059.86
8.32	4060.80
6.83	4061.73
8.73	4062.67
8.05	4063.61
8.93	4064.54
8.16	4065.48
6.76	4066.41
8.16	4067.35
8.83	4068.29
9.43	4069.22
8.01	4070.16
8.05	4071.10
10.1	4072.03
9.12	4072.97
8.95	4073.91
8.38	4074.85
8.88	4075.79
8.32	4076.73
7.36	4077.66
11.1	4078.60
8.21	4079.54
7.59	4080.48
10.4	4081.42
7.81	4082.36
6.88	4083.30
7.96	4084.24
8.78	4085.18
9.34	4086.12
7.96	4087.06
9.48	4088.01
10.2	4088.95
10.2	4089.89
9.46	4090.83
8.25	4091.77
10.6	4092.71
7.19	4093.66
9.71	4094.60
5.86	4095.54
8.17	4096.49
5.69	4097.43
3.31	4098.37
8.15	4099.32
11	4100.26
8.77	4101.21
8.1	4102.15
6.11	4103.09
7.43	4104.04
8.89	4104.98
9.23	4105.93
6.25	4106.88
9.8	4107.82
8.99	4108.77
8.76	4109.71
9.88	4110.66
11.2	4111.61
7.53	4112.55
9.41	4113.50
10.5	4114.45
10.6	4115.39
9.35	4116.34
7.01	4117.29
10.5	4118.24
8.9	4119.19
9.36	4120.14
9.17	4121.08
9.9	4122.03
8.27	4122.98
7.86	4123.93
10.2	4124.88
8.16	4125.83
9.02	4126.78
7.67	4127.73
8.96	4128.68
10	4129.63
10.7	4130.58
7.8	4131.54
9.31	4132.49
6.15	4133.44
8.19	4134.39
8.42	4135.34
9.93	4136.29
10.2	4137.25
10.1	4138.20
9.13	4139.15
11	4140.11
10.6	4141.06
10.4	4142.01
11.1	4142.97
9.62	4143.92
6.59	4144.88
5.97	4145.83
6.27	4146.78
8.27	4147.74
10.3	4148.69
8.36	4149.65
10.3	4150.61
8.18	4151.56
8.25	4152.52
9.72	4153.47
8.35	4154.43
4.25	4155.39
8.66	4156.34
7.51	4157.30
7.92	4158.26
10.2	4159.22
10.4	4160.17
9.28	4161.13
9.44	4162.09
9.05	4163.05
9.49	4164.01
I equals -3.3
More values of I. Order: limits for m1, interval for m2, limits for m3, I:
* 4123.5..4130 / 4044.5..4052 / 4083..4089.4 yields -4.4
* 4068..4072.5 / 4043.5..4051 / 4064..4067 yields -2.3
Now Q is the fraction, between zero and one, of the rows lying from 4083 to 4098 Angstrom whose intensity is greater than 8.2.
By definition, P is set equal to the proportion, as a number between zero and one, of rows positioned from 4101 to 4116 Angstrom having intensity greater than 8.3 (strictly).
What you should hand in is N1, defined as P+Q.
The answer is 1.25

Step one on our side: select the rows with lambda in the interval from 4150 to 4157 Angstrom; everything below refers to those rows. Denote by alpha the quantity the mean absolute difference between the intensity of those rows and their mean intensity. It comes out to 1.16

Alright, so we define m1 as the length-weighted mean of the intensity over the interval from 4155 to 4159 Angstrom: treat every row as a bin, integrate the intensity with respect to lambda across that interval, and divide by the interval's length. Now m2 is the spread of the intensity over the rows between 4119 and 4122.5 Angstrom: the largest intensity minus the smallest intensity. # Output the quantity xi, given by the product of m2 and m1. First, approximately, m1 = 7.3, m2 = 1.0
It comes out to 7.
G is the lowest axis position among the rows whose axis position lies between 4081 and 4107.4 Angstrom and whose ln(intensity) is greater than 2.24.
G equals 4081.42 Angstrom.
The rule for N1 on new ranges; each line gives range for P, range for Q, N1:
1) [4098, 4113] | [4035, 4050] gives 0.94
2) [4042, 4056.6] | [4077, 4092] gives 1.00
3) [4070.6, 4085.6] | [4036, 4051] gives 0.94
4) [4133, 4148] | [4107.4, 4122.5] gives 1.50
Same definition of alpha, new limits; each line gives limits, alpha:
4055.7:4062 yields 0.74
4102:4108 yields 1.18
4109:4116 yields 0.97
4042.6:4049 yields 0.68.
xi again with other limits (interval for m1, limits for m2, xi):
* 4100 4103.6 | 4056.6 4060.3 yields 21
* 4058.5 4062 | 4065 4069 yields 16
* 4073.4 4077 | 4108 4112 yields 21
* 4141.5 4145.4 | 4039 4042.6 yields 41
